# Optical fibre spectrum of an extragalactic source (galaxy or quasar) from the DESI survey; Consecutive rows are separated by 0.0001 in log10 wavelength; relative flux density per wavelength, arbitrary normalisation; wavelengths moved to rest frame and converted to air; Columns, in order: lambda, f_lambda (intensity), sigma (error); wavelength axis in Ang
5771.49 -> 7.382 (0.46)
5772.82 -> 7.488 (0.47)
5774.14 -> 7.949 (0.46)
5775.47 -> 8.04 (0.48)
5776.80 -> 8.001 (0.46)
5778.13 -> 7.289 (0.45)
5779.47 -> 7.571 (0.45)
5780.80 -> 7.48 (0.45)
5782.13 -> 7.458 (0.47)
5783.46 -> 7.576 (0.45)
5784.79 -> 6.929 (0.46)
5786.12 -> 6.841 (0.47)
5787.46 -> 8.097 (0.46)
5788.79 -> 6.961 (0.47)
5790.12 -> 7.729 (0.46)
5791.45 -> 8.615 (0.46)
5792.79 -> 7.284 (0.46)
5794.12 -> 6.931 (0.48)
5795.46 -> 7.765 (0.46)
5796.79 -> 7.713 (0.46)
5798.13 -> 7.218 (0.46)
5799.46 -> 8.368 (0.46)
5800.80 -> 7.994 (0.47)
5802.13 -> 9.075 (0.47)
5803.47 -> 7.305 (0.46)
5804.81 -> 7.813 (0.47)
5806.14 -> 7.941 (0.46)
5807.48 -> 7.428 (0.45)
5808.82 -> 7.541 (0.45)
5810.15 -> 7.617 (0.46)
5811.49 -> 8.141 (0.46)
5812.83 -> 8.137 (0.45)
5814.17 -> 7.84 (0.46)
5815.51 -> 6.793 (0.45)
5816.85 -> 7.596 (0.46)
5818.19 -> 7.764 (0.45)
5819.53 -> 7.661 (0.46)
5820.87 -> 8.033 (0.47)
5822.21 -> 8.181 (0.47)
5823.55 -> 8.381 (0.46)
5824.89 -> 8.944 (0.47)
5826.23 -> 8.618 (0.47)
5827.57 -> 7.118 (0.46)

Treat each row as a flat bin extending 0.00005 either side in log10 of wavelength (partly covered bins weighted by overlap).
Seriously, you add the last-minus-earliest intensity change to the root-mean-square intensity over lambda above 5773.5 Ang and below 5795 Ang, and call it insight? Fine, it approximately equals 6.5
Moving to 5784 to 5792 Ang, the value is 9.2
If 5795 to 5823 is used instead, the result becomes 8.2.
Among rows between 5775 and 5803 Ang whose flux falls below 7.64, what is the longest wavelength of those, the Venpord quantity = 5798.13 Ang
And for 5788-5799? 5798.13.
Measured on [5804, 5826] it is 5816.85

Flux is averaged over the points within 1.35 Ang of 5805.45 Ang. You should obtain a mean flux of 7.88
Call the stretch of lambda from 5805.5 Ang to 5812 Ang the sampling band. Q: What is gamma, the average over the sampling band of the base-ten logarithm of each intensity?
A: 0.89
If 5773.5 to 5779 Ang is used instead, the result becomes 0.89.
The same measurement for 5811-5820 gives 0.89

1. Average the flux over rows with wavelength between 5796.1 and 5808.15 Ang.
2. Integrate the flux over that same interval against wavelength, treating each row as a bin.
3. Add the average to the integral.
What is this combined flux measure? 103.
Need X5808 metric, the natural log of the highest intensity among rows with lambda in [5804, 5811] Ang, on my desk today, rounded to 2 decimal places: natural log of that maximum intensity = 2.07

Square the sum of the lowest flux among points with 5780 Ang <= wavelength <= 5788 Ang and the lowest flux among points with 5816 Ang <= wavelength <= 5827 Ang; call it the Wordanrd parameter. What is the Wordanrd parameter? 208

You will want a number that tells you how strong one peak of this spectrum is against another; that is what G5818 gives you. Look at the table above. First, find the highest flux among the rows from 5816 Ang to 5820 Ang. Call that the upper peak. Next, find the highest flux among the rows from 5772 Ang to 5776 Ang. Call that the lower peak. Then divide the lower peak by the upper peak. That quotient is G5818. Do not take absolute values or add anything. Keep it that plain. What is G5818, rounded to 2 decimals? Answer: 1.04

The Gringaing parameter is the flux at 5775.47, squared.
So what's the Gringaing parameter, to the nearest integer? 65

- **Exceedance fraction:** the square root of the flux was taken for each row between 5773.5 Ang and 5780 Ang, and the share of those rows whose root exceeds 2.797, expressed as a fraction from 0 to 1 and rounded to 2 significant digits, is 0.60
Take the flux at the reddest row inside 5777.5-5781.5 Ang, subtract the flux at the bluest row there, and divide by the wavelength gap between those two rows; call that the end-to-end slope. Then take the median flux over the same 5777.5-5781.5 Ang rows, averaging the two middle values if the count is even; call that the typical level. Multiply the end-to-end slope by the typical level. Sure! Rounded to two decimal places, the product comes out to 0.54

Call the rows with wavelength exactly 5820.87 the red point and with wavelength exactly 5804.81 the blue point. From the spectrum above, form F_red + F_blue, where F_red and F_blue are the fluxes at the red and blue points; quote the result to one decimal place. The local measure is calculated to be 15.8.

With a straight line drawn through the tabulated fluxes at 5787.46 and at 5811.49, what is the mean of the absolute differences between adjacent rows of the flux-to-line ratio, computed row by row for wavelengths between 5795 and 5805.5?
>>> 0.10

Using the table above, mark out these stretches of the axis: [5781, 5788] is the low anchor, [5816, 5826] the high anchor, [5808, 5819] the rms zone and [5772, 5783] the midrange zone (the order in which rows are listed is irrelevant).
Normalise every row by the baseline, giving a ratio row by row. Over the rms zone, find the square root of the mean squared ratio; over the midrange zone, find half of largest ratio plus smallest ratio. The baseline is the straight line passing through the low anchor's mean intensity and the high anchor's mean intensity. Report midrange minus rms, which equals 0.092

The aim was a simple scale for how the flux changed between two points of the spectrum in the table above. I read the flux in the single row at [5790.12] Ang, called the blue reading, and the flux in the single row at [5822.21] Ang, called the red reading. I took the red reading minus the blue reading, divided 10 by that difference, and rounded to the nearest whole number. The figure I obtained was 22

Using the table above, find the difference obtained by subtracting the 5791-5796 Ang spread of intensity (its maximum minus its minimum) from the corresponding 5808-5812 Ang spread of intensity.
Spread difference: -1.1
